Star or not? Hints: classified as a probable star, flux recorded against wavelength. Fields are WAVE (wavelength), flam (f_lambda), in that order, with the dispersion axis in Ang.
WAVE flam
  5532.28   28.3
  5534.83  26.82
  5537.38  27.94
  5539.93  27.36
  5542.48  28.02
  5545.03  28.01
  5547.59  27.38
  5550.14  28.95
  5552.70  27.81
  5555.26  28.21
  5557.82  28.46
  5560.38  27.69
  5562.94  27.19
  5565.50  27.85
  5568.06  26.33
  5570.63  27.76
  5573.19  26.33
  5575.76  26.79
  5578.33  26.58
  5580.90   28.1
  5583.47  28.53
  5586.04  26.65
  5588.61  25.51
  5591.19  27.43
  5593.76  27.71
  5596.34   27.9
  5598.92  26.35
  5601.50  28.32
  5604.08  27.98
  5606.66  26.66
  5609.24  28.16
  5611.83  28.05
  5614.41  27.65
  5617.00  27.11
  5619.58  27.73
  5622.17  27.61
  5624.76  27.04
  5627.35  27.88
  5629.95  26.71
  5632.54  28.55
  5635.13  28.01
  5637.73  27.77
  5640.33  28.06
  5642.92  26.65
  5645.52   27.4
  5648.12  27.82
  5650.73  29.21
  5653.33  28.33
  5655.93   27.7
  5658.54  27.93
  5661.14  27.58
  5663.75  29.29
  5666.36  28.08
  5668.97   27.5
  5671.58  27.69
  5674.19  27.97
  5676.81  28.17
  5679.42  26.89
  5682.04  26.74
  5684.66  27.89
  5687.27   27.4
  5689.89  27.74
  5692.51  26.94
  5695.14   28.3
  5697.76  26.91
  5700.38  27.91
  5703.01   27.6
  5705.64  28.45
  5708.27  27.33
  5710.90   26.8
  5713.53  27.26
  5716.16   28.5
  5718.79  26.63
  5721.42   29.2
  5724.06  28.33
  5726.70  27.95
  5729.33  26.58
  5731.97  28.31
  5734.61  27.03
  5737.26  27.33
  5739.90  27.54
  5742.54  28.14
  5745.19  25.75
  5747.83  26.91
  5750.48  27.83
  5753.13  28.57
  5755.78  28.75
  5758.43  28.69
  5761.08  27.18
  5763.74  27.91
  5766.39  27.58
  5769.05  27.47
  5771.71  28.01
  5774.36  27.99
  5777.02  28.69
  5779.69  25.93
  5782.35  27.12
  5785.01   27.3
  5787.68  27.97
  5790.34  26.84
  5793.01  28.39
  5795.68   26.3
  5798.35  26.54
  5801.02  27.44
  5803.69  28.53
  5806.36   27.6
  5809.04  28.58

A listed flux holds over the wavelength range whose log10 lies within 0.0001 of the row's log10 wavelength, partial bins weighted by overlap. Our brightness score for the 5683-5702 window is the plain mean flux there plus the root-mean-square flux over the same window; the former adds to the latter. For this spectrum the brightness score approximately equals 55.2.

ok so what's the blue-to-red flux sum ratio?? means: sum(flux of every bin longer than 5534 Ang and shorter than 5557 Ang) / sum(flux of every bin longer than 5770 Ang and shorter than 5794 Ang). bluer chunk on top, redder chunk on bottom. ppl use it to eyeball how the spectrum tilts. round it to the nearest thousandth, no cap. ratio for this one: 1.009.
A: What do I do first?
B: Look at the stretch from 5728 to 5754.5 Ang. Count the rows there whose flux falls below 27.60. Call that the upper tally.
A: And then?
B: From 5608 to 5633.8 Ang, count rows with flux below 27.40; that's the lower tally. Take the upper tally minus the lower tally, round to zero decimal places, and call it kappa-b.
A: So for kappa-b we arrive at 3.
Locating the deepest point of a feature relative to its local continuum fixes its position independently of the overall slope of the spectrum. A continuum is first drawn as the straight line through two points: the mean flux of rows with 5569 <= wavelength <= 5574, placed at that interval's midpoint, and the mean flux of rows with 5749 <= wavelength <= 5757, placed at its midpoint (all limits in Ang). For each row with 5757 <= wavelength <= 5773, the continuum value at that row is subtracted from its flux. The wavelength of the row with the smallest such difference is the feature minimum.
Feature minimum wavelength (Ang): 5761.08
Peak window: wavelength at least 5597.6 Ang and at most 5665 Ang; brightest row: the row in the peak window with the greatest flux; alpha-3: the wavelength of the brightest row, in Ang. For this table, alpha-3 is 5663.75 Ang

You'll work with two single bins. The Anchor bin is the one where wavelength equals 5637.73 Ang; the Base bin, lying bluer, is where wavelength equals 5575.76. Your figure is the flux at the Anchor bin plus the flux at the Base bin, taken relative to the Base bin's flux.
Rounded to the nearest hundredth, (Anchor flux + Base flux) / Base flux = 2.04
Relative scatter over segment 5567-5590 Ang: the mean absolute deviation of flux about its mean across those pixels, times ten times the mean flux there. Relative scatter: 211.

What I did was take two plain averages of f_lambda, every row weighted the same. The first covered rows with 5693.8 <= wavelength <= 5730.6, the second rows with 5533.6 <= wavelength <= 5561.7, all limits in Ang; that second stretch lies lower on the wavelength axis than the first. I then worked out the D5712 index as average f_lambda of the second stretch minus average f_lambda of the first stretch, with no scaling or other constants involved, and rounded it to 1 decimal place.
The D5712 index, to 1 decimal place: 0.2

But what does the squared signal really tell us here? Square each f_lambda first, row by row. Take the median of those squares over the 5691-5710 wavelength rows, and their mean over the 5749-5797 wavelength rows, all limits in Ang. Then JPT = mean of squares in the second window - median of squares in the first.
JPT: 6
